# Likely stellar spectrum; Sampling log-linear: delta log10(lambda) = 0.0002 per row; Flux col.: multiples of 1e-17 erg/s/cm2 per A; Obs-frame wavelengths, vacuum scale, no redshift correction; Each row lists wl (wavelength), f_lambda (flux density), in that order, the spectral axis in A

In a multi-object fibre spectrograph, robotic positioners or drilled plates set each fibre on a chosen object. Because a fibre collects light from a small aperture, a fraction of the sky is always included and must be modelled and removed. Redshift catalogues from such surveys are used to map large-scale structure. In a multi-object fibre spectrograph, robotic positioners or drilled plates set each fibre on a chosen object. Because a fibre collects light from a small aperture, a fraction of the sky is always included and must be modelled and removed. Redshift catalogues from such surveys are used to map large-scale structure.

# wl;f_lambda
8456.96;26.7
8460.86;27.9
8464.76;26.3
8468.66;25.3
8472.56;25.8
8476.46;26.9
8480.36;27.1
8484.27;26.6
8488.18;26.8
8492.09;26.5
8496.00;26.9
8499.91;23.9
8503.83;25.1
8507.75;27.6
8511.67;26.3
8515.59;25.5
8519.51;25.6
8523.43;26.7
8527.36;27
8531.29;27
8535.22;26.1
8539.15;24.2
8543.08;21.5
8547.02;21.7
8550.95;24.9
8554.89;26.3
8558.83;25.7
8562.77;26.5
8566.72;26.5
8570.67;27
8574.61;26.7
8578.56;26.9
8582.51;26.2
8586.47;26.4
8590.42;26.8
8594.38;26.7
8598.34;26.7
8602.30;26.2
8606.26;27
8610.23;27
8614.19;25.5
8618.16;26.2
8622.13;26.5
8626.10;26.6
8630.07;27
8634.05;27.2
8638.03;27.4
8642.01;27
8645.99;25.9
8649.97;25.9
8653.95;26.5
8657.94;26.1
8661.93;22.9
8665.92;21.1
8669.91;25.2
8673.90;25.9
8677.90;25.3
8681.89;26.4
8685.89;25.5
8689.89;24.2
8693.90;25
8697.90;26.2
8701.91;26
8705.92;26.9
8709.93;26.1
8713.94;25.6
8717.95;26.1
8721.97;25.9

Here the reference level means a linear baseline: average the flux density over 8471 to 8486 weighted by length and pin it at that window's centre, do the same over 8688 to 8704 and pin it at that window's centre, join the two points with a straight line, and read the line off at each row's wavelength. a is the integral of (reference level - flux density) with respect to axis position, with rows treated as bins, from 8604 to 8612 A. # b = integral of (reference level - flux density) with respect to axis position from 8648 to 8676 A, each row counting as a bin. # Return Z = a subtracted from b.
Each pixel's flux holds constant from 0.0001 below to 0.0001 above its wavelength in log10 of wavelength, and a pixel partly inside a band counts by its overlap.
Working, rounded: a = -9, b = 21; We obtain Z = 30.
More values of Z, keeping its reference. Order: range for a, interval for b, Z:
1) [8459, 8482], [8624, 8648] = -31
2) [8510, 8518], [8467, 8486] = 1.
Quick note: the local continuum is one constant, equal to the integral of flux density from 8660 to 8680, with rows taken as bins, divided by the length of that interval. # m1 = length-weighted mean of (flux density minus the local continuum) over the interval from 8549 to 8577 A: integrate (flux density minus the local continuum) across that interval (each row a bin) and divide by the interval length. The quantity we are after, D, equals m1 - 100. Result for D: -98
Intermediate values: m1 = 2.1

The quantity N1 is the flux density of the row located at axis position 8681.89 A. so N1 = 26.4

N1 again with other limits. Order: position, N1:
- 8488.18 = 26.8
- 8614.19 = 25.5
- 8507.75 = 27.6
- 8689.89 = 24.2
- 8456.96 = 26.7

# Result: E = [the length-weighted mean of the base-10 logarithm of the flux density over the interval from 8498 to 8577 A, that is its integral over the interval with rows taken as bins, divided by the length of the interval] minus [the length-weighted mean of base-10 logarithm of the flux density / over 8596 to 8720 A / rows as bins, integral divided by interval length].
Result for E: -0.006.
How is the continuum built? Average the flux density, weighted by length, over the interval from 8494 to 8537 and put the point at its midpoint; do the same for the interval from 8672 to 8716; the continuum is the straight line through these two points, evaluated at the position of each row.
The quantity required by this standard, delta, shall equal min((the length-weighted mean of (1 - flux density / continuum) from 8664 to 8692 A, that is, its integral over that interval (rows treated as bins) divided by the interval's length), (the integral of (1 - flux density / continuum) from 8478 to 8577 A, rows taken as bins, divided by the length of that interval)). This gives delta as 0.011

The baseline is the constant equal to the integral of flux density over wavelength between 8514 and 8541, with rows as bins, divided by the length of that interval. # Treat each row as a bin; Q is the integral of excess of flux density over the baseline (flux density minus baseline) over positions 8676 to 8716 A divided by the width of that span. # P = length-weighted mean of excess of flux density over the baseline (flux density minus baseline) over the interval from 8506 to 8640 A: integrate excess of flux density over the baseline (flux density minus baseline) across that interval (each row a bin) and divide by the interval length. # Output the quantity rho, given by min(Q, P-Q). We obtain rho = -0.3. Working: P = 0.12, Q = -0.3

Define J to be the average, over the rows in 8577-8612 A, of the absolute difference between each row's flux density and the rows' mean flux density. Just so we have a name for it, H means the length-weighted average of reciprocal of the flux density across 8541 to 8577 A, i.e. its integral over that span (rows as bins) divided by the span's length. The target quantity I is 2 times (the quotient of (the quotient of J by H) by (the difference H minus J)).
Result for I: -59.2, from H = 0.0399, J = 0.26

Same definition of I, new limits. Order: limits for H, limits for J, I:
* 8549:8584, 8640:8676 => -54.0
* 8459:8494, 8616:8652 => -57.9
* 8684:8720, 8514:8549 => -52.6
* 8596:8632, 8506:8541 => -55.7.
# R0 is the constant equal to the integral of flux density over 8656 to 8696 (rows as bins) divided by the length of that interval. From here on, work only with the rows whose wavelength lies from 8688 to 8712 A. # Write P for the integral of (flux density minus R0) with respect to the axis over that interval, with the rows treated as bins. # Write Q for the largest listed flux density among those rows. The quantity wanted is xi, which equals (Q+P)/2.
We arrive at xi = 25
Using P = 23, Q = 26.9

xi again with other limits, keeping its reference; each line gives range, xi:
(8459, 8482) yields 34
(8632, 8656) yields 36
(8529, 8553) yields 8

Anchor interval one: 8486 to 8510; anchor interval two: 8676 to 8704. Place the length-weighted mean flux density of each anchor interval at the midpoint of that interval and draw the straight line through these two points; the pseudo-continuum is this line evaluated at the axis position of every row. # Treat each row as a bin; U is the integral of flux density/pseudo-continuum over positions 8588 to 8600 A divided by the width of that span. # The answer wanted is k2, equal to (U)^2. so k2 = 1.07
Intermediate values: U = 1.035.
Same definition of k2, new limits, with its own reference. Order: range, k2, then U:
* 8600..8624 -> 1.05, 1.025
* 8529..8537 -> 1.04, 1.021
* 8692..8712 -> 1.04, 1.022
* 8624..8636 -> 1.10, 1.047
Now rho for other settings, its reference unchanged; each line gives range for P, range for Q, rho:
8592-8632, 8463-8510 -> 0.2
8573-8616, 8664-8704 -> -0.9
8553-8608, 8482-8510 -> 0.2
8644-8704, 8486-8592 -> -0.7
